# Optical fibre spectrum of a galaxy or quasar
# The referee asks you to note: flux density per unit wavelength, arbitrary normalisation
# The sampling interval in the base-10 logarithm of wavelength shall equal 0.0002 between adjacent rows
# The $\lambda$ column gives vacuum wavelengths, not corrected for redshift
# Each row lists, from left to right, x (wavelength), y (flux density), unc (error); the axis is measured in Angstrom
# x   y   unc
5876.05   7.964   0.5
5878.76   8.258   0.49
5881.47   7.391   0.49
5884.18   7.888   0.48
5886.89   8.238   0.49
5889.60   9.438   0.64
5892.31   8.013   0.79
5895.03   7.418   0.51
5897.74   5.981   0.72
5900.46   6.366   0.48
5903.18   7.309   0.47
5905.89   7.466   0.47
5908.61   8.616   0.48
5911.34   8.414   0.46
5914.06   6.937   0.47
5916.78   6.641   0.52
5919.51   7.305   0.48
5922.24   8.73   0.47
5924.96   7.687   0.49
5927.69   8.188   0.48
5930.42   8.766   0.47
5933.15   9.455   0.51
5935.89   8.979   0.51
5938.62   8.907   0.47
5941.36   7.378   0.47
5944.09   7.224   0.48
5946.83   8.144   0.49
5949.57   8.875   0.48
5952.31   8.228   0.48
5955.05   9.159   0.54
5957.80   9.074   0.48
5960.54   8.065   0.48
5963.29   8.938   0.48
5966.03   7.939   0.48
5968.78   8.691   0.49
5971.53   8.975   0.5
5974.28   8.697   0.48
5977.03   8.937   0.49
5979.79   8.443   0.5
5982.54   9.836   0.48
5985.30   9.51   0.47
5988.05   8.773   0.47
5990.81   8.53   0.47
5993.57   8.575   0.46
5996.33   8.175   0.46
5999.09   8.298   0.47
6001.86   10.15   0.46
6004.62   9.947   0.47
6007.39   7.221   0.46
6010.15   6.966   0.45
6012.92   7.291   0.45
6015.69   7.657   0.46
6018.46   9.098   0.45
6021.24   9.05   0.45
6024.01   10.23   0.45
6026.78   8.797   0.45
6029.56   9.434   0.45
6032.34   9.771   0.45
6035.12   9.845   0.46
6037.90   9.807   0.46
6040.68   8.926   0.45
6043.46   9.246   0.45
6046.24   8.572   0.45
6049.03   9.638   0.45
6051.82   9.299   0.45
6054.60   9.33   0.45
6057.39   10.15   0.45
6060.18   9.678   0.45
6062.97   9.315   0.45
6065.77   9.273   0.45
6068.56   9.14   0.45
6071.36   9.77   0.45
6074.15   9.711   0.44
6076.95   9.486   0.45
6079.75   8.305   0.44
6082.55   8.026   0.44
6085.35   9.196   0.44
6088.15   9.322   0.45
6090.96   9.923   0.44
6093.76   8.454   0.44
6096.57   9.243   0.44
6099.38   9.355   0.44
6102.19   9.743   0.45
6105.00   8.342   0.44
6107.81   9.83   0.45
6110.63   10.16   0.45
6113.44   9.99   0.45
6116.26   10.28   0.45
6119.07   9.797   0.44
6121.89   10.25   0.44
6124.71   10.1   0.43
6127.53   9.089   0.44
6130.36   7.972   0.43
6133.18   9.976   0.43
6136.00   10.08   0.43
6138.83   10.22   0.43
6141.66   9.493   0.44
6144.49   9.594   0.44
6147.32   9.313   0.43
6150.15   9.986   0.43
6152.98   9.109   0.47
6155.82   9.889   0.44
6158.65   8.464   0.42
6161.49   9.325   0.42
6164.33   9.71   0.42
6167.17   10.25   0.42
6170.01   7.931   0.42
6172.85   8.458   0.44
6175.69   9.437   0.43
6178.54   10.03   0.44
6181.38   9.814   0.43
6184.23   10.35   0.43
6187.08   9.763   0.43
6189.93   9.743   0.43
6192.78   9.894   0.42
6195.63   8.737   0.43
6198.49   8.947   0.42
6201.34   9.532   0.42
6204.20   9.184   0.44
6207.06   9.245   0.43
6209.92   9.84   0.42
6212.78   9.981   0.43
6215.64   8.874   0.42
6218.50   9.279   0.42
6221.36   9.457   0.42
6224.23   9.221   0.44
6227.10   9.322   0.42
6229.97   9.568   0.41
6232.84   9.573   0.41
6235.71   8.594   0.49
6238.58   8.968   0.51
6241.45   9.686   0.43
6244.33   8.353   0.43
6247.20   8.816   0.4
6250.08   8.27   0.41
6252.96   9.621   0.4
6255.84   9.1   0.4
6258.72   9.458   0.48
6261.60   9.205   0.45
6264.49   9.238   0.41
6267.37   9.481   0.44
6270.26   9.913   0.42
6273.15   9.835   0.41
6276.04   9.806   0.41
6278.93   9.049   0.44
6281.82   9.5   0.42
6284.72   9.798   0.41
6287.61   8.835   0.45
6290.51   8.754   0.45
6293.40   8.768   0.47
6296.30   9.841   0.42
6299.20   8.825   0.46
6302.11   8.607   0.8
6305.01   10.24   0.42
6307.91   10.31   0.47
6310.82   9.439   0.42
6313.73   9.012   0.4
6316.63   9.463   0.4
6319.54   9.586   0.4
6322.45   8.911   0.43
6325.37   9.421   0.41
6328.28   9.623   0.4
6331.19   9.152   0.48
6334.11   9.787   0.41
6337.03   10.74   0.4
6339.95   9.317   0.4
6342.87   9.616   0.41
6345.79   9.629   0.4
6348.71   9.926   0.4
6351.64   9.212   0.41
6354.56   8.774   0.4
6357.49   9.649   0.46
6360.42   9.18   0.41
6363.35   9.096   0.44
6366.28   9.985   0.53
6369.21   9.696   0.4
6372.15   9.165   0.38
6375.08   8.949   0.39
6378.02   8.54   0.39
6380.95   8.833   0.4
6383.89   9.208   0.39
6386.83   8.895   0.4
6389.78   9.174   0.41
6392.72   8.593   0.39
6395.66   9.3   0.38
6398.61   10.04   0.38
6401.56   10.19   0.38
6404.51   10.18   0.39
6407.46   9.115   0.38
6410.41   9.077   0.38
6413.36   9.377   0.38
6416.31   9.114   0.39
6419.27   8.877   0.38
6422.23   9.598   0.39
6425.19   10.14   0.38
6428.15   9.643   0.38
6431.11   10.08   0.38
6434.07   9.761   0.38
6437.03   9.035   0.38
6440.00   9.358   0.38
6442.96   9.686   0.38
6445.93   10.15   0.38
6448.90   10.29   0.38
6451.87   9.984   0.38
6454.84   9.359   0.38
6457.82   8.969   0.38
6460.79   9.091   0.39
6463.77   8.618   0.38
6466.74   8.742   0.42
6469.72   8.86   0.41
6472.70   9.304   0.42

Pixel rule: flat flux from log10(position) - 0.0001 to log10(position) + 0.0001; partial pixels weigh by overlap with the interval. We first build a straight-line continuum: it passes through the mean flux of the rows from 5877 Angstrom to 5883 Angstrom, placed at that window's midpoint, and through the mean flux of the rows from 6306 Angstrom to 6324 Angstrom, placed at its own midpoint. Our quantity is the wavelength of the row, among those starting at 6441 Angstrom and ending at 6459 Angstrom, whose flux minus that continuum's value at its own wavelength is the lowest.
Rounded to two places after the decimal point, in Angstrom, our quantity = 6457.82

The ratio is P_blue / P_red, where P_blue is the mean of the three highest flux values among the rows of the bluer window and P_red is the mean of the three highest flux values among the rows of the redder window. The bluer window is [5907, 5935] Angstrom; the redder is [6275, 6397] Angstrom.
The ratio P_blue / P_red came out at 0.86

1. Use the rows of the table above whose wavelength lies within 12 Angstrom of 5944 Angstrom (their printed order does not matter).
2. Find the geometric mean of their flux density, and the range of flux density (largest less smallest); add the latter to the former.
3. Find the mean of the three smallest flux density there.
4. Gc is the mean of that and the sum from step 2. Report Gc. 9.1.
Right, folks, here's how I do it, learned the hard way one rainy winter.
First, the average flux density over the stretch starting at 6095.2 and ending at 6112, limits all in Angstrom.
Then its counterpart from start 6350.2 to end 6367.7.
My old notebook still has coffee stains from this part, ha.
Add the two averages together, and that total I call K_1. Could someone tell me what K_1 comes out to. 18.8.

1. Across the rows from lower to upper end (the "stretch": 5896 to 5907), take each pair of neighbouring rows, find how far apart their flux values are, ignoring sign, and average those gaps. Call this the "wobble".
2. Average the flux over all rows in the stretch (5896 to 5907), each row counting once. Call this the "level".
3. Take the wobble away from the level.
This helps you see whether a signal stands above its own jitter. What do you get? 6.3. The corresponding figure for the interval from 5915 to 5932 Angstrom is 7.0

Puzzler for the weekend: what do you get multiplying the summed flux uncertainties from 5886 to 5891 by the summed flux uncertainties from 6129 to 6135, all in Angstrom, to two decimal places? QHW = 0.97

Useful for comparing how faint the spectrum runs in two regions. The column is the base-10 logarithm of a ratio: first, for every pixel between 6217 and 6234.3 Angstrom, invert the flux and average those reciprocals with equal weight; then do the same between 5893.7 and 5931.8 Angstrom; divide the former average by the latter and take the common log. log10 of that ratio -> -0.10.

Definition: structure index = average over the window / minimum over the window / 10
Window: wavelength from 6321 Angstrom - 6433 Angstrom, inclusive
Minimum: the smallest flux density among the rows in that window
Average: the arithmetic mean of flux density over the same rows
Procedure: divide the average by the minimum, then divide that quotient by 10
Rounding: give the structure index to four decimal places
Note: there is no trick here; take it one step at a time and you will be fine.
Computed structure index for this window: 0.1103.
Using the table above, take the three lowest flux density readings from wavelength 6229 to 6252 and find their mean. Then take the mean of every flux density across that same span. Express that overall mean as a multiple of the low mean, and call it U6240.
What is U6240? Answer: 1.068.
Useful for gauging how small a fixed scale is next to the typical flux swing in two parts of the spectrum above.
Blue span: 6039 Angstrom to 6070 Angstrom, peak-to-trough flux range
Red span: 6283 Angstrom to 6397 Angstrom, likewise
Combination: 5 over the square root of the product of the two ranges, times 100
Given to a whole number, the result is 268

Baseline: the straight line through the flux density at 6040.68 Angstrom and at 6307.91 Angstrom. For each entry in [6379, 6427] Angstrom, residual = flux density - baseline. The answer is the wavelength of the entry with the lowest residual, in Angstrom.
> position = 6392.72 Angstrom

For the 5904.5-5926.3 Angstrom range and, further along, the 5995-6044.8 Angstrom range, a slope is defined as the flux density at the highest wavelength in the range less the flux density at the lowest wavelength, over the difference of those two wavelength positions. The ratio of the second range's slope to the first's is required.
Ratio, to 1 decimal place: 2.0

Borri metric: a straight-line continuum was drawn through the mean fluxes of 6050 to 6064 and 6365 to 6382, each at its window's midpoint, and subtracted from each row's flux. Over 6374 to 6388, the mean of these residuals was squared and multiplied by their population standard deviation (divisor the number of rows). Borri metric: 0.020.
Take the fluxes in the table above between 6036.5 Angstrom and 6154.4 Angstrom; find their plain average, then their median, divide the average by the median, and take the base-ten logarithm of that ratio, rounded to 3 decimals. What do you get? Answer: -0.002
